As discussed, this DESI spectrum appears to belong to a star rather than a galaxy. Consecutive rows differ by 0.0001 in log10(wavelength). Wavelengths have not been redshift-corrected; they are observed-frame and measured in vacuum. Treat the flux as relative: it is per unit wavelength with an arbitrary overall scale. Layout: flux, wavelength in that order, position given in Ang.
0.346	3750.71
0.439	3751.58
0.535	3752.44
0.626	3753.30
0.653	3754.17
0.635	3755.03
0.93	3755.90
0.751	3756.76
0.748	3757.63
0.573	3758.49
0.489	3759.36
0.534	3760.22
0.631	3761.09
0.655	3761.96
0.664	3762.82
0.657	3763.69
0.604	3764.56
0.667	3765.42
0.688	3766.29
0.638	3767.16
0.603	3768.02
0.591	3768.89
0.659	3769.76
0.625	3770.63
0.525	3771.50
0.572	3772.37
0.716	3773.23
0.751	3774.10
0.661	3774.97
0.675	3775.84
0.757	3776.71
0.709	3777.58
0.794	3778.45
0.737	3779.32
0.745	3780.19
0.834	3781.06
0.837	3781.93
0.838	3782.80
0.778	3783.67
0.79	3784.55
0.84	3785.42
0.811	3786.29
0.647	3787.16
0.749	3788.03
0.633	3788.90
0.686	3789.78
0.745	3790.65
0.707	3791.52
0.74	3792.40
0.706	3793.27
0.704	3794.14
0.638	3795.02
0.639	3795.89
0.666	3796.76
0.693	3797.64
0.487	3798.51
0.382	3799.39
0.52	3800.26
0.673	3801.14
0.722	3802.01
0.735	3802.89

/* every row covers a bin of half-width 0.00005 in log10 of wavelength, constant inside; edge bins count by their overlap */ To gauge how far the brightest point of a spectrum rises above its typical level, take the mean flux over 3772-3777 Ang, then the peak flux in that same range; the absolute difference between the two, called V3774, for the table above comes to 0.068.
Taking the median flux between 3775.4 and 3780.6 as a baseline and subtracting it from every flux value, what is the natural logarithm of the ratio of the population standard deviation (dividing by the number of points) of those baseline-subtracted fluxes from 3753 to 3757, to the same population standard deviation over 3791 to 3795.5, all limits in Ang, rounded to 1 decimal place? 1.2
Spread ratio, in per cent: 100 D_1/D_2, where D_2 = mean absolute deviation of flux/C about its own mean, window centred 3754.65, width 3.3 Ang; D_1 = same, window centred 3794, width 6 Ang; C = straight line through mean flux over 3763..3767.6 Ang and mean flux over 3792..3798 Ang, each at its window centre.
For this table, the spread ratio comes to 30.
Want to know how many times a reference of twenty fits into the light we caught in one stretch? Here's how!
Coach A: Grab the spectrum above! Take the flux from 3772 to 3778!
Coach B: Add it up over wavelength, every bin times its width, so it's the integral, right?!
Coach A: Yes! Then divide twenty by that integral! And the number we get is 4.8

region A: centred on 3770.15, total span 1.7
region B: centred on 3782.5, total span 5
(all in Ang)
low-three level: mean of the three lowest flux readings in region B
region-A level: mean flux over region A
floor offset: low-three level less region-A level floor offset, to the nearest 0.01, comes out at 0.13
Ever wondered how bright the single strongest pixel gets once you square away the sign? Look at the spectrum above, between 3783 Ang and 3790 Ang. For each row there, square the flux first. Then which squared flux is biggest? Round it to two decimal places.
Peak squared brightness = 0.71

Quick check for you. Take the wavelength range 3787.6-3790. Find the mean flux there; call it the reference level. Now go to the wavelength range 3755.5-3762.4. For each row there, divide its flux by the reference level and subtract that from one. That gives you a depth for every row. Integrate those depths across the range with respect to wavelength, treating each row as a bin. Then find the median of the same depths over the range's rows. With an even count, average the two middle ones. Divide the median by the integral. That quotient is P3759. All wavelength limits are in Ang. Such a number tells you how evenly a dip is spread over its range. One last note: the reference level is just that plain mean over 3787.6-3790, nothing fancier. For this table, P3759 0.26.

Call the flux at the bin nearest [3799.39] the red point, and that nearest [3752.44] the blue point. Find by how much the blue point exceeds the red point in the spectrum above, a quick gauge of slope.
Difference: 0.15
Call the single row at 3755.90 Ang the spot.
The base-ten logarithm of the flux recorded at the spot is -0.032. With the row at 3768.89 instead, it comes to -0.228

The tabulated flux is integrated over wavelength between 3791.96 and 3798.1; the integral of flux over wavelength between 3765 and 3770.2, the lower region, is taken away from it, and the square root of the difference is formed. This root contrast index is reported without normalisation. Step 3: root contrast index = 0.9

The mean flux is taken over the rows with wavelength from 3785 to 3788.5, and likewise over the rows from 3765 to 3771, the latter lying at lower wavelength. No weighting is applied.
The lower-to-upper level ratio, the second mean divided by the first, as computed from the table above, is 0.84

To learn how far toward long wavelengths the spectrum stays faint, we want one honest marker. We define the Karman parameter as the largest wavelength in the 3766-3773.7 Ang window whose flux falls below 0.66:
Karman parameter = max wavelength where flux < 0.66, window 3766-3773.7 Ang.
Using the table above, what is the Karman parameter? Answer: 3772.37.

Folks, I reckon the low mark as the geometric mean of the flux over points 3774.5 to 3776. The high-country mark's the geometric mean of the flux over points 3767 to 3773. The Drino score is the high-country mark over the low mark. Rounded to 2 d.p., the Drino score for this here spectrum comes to 0.90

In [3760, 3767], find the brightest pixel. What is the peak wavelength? 3766.29 Ang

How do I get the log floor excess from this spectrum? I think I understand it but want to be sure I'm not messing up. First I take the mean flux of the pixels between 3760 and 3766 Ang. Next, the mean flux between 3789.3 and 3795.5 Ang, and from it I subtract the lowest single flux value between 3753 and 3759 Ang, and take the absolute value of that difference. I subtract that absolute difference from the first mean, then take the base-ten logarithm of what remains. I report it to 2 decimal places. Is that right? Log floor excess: -0.30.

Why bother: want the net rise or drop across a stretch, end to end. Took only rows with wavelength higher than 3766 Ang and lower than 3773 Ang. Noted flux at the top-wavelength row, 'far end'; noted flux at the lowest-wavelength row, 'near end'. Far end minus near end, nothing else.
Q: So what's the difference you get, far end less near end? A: -0.12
